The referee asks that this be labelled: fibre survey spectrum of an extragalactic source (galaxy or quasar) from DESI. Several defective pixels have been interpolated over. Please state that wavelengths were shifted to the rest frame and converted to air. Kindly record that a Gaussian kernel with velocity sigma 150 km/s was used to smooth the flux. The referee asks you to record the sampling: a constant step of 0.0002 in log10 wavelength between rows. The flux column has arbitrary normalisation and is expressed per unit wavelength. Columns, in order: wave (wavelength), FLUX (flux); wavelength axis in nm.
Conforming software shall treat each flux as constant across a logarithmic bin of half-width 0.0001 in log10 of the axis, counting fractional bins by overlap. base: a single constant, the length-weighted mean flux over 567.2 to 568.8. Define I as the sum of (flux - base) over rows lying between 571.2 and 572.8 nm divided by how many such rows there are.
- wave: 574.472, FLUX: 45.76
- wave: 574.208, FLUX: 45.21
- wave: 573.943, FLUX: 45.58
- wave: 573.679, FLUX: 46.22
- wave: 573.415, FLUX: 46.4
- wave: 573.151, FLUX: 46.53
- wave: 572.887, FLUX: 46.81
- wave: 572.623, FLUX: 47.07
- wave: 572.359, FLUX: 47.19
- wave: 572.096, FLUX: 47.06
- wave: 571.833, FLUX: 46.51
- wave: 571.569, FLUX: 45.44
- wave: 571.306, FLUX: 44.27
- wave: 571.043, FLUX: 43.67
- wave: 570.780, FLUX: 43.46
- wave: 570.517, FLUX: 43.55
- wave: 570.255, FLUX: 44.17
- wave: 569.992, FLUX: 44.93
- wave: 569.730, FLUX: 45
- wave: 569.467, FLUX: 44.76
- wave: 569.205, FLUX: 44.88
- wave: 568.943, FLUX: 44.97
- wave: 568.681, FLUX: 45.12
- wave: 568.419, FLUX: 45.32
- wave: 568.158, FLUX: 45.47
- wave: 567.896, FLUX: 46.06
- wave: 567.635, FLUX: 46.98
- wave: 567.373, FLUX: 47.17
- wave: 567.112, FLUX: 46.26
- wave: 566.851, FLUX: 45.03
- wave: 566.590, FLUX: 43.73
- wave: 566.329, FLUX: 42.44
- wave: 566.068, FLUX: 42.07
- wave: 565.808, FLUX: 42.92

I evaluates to 0.2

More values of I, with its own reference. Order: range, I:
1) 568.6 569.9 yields -1.1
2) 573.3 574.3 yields -0.2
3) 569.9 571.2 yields -2.1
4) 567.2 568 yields 0.7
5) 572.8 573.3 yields 0.6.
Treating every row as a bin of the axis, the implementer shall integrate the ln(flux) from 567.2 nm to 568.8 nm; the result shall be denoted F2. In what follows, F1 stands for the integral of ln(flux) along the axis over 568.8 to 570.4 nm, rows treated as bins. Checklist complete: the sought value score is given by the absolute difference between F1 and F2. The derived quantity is 0.04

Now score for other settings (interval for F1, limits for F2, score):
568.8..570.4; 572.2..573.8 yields 0.07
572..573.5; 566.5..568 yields 0.03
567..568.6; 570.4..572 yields 0.06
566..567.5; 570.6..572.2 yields 0.39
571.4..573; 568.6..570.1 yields 0.44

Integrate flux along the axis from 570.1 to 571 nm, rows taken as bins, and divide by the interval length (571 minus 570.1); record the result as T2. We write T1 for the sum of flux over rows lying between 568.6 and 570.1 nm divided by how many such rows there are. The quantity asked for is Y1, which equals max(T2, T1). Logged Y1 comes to 44.9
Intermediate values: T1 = 44.9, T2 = 43.7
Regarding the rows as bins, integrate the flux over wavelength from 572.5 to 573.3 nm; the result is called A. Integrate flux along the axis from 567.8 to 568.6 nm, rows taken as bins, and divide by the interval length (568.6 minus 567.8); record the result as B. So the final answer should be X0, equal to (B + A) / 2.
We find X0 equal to 41.5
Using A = 37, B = 45.6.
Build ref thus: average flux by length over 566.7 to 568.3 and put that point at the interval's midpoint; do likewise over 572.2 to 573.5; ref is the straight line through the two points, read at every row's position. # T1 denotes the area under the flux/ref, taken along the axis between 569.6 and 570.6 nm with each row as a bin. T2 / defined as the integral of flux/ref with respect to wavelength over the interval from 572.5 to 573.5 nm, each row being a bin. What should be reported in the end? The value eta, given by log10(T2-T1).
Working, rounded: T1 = 0.957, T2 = 1.00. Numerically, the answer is -1.40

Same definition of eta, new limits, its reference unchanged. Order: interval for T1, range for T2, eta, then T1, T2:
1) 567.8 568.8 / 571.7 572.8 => -0.92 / 0.984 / 1.10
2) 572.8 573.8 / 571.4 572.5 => -0.99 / 0.992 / 1.09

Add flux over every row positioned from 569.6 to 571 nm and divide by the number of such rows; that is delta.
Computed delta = 44.2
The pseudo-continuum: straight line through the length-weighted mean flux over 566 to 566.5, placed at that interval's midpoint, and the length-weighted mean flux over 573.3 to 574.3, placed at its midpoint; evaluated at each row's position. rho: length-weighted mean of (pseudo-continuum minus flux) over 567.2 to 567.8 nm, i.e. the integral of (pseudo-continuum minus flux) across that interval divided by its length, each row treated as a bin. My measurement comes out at -4.0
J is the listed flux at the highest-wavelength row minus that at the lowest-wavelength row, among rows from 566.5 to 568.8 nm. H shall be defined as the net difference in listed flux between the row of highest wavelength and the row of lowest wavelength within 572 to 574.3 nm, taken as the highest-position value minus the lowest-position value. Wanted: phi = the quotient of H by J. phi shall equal -1.33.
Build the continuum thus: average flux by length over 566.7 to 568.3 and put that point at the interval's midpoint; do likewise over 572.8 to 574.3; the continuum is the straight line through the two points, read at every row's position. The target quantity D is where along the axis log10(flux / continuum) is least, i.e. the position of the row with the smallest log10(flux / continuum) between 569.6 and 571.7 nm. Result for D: 570.780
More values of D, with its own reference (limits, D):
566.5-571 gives 570.780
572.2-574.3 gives 574.208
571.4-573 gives 571.569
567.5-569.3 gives 569.205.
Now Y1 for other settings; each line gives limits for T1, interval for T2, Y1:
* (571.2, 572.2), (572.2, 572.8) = 47.1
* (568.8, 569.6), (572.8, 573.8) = 46.5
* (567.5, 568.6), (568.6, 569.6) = 46.0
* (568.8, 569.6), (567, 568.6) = 46.2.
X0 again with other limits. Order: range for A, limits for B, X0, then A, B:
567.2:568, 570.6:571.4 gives 40.6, 37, 43.7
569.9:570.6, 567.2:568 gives 38.9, 31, 46.7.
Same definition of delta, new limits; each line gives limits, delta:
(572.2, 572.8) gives 47.1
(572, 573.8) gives 46.8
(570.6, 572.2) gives 45.1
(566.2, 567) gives 43.7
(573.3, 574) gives 46.1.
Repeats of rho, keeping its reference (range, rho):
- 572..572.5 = -2.0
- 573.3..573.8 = -0.6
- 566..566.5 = 0.0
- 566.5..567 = -1.9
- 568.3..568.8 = -1.8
